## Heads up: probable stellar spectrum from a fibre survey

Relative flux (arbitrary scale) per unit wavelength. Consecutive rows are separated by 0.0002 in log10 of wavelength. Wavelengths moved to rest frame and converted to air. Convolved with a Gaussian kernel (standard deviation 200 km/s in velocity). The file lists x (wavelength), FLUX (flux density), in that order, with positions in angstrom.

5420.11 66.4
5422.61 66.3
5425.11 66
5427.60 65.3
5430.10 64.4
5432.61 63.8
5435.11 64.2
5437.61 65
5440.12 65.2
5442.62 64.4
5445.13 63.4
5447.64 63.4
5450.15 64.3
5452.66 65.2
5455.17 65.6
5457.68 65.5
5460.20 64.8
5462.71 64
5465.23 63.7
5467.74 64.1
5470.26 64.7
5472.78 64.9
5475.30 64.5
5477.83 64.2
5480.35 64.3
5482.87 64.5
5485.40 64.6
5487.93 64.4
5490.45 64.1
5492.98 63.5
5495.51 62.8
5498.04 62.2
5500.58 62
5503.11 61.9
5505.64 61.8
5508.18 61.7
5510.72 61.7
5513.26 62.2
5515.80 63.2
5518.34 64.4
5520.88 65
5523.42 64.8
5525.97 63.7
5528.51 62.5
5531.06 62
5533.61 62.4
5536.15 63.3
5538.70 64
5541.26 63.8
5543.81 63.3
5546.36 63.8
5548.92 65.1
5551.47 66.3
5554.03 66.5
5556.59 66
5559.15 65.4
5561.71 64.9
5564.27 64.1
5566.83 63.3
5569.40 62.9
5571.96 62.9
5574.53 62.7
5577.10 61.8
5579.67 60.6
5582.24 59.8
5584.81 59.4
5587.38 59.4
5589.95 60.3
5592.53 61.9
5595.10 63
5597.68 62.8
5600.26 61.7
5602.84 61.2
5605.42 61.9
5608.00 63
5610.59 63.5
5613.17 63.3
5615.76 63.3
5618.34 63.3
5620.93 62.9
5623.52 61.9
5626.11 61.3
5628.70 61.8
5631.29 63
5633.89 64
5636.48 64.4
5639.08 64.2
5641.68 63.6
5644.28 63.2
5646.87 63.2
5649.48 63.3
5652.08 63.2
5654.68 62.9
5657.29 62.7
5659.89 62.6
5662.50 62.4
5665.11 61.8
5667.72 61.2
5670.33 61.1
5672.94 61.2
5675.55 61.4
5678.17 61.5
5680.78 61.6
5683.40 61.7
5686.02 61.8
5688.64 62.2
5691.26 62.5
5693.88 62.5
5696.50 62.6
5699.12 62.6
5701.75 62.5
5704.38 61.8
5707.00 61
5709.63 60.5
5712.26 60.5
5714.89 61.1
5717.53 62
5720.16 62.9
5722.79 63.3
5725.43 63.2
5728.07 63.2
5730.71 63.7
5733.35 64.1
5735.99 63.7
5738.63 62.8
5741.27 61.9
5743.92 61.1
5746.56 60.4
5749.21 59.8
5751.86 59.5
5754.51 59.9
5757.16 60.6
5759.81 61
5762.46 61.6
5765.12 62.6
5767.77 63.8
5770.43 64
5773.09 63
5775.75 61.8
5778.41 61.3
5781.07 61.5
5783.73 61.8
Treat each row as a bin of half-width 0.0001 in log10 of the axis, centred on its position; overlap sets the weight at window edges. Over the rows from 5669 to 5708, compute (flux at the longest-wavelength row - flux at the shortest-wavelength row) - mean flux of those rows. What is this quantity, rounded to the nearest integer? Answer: -62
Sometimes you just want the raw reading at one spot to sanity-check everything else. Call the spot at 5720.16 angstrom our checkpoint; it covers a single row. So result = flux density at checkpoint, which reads 62.9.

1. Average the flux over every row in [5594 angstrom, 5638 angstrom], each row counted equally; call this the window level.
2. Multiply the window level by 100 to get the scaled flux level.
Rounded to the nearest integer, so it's 6272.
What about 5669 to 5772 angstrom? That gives 6193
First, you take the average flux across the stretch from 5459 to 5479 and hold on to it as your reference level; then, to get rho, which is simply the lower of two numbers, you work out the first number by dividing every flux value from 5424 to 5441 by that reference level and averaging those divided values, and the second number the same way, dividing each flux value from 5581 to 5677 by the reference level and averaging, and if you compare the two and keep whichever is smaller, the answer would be 0.968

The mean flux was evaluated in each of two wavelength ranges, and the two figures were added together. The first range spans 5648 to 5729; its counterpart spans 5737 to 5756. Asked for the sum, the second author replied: 122.9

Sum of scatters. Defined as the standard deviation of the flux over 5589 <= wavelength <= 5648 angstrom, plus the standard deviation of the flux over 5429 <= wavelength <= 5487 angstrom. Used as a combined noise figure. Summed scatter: 1.6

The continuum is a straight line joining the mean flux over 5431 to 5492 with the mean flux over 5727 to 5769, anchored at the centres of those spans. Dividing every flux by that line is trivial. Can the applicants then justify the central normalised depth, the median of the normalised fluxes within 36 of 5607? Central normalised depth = 0.99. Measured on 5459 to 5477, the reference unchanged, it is 1.00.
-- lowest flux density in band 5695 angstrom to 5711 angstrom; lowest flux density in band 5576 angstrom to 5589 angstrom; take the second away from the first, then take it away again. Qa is -58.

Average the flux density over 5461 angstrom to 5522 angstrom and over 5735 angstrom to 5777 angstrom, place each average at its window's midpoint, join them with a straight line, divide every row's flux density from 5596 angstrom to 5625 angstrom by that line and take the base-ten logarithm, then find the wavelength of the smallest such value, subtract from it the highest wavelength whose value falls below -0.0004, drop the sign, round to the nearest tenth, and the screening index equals 20.7 angstrom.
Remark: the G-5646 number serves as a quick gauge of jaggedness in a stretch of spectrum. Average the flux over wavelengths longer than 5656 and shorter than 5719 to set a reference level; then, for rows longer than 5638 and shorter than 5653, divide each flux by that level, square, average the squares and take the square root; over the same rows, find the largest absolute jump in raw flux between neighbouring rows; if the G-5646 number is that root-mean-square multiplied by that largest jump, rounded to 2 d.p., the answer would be 0.62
